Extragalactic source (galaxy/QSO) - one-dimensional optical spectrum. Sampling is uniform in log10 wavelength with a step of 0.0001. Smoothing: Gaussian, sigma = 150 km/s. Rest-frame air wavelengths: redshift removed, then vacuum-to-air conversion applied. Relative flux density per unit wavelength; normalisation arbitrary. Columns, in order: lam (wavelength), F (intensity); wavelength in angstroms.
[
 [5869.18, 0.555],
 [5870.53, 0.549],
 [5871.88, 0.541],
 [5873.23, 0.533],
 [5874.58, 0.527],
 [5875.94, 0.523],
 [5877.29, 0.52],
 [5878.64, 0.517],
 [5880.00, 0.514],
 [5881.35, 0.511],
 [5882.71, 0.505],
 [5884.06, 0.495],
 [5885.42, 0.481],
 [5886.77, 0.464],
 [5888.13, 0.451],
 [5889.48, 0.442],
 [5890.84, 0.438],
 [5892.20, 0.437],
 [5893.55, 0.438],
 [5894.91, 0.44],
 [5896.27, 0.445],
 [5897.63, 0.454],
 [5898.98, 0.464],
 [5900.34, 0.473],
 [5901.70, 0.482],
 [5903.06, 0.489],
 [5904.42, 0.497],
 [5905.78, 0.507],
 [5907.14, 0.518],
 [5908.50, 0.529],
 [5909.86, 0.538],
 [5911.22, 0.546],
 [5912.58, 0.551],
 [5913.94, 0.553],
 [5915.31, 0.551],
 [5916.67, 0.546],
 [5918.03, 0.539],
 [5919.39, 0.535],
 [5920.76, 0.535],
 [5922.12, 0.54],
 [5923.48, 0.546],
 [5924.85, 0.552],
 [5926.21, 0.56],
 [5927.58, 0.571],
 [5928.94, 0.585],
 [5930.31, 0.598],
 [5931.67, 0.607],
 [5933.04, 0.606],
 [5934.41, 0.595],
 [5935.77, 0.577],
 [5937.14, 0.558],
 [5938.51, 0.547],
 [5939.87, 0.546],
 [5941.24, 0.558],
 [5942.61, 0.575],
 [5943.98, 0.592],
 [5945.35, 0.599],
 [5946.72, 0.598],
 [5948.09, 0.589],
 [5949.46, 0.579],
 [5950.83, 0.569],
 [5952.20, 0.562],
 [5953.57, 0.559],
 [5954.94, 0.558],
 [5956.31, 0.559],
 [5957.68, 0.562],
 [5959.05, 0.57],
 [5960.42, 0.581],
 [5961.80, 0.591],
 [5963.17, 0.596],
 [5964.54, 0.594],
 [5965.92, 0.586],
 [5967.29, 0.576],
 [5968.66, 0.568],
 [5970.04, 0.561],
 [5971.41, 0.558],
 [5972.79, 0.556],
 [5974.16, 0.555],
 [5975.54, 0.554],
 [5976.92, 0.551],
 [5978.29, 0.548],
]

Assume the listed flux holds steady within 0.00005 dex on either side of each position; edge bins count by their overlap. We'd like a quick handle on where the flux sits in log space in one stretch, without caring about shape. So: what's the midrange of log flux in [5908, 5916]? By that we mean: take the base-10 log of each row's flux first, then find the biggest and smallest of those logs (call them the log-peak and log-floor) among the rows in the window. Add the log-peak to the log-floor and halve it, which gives -0.27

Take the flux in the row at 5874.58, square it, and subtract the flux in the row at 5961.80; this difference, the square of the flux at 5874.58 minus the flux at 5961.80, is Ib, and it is -0.31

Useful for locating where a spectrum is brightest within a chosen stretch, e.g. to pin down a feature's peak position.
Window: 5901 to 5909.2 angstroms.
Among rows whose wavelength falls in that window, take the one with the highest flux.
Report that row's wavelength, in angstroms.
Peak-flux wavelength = 5908.50 angstroms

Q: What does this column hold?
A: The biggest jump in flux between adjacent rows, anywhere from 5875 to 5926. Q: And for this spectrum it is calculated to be 0.017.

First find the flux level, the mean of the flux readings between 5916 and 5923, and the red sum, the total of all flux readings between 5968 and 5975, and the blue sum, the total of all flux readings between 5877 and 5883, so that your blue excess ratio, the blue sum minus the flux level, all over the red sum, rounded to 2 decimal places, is 0.72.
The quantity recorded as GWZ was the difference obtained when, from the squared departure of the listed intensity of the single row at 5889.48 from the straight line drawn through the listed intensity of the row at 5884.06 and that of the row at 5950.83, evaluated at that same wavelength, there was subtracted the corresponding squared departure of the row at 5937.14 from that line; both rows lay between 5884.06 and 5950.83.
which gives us 0.0035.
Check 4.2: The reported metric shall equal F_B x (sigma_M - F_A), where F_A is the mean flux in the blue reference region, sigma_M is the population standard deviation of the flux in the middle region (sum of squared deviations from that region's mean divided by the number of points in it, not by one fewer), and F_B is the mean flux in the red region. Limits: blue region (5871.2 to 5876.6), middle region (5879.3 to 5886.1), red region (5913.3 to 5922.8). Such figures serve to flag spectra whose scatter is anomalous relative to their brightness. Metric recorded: -0.282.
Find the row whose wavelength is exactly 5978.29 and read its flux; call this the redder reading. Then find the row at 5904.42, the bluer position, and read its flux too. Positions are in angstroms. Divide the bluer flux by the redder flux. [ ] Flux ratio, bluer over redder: 0.907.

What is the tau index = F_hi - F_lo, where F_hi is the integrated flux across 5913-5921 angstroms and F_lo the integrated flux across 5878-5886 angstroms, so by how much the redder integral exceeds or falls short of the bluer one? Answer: 0.3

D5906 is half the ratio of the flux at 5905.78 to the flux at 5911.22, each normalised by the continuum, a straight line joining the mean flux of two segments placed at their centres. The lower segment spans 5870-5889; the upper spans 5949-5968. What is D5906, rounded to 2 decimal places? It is 0.47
